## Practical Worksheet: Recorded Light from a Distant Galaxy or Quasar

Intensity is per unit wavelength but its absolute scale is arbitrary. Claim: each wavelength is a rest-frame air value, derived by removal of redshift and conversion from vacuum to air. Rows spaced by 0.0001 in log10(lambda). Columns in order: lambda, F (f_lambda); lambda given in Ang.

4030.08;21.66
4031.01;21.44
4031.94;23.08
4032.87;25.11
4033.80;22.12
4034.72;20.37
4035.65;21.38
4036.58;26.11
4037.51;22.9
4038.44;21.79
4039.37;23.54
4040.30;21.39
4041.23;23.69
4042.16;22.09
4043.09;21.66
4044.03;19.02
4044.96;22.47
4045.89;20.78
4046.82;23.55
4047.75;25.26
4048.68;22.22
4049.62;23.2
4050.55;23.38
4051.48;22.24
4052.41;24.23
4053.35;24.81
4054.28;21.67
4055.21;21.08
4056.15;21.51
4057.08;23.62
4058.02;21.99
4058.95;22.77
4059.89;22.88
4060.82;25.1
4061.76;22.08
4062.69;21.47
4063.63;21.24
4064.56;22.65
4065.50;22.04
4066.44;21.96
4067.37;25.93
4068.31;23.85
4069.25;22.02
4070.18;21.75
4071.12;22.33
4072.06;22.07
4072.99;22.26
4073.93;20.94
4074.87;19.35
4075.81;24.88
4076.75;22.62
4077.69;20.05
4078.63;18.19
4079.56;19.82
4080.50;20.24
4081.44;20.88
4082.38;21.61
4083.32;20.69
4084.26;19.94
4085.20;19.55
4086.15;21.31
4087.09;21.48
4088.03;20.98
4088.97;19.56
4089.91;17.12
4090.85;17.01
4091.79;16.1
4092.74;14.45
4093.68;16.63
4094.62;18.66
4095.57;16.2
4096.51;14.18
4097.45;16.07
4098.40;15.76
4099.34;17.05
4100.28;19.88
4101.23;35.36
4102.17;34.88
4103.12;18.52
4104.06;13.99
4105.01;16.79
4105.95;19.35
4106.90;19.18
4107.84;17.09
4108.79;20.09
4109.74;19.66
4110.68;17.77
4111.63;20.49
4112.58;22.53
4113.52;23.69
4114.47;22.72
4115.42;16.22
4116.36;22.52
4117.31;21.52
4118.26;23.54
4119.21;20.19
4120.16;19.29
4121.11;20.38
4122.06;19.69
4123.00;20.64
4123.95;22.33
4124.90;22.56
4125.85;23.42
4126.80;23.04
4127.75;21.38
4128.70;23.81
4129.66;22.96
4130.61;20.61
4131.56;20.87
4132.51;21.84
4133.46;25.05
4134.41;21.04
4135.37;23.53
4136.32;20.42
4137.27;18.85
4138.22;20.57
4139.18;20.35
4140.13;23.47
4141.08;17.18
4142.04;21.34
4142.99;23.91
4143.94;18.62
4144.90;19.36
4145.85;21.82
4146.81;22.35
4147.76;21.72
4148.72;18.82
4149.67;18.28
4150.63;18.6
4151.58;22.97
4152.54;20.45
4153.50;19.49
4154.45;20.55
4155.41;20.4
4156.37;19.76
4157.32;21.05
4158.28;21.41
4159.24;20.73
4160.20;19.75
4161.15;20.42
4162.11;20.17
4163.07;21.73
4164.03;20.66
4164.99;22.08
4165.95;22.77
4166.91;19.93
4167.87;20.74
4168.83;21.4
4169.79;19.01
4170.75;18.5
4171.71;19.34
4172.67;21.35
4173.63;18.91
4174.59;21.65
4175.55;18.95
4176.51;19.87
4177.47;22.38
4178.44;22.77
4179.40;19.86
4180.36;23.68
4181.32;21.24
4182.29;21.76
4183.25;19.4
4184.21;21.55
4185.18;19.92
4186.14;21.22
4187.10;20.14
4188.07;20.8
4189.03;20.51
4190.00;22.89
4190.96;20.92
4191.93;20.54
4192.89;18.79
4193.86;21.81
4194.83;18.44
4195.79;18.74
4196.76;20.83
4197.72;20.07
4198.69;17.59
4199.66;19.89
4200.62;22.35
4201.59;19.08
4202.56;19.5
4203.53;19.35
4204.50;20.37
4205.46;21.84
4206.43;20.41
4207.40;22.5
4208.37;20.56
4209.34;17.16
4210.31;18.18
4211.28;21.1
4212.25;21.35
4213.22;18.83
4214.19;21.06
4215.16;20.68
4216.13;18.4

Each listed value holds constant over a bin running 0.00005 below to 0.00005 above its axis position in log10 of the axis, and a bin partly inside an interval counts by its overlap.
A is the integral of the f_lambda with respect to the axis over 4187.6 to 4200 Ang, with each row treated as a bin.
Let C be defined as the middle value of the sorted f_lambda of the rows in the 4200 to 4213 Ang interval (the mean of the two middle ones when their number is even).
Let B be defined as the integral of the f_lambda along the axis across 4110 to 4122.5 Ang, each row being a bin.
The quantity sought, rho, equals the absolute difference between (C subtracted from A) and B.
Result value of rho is 31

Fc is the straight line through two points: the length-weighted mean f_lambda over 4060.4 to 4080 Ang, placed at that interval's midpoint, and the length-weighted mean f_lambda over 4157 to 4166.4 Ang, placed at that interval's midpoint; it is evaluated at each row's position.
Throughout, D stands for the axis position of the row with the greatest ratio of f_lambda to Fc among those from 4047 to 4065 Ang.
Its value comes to 4047.75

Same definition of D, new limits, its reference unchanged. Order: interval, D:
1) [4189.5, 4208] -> 4190.00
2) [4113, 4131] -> 4128.70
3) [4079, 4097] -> 4082.38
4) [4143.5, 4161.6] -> 4151.58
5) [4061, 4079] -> 4067.37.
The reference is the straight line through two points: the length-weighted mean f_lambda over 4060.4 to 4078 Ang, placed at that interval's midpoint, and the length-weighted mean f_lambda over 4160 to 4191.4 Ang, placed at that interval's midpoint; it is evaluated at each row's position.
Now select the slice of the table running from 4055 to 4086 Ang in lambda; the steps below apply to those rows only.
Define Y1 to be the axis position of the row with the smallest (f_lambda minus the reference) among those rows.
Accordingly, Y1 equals 4078.63 Ang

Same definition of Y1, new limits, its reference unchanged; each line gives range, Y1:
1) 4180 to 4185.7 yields 4183.25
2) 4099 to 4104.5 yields 4104.06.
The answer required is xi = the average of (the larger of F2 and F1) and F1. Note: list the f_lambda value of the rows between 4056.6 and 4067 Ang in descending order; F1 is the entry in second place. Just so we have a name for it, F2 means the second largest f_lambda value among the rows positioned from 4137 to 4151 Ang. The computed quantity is 23.6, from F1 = 23.62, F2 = 23.47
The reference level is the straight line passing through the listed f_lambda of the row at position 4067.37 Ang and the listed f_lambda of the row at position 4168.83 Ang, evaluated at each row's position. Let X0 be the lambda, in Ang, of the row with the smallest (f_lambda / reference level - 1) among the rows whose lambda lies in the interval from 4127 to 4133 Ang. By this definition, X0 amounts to 4130.61 Ang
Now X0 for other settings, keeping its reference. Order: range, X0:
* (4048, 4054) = 4048.68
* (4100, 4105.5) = 4104.06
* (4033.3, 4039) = 4034.72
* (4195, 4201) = 4198.69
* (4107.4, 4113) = 4107.84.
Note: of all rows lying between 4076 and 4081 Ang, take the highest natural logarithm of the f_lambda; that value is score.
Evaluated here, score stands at 3.12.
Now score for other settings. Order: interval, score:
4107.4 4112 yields 3.02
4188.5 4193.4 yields 3.13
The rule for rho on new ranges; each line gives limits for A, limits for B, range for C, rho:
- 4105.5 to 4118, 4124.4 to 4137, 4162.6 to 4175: 48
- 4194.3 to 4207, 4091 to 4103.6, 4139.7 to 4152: 14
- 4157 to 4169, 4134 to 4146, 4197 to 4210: 18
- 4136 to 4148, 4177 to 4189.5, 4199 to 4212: 36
